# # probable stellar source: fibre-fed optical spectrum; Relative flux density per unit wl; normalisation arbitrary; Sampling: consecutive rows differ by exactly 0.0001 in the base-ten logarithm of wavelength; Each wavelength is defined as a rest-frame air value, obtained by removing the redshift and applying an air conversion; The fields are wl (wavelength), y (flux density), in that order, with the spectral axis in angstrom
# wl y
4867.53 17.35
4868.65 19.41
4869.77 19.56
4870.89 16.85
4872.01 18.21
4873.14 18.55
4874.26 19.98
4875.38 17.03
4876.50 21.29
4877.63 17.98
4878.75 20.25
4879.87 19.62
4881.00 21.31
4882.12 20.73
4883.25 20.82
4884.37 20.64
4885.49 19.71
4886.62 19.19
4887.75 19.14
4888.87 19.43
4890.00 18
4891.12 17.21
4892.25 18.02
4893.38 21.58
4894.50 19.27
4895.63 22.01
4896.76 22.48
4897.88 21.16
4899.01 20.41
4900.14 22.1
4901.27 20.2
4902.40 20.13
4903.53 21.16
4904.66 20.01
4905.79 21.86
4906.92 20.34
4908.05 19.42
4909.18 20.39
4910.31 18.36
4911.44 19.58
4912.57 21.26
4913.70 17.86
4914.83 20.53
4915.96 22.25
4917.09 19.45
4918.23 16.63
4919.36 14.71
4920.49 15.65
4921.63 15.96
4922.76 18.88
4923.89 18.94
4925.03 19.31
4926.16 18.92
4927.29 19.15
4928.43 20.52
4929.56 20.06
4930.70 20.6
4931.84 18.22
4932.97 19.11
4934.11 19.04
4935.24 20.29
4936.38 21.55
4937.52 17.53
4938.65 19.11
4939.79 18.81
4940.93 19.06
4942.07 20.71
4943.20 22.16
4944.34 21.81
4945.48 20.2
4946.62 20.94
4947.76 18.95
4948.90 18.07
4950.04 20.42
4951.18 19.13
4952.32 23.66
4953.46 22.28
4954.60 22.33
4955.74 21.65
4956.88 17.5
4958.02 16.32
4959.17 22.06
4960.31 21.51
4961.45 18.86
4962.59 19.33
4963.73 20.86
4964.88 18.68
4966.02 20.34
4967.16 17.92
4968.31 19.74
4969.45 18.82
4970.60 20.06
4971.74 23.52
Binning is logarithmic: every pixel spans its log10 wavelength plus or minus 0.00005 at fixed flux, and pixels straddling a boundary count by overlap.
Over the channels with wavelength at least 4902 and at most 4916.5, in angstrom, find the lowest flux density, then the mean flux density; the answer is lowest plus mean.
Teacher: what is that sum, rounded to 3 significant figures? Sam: 38.1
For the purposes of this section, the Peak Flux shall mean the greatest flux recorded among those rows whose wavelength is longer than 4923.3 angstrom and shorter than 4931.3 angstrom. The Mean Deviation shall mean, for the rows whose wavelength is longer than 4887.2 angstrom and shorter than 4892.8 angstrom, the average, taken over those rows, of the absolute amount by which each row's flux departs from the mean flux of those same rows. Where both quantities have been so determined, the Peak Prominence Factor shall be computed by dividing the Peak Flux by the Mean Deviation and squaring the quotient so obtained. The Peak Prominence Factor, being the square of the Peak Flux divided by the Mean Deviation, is 775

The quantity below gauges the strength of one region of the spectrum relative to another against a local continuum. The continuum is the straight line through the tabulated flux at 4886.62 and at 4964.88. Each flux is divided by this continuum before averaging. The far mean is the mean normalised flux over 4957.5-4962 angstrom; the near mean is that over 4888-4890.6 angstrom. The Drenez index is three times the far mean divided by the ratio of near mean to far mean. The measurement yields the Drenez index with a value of 3.40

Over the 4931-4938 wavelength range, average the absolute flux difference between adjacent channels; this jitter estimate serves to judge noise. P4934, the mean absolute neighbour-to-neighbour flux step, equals 1.50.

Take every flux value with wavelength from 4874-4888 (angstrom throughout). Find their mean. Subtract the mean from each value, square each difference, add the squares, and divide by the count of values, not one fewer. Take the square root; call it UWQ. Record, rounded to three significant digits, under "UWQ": 1.21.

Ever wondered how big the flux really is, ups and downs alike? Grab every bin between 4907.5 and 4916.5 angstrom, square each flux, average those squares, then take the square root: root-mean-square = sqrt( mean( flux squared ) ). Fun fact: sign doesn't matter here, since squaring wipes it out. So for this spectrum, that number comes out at 20.0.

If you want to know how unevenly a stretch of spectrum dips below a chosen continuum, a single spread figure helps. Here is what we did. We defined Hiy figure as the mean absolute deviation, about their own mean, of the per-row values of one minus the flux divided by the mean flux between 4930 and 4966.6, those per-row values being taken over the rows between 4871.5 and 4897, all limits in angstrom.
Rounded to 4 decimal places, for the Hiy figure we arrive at 0.0625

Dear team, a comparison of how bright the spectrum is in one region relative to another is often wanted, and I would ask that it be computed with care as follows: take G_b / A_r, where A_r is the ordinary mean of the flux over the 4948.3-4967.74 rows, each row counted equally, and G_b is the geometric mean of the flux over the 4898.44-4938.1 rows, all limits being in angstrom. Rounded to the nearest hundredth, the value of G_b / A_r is 0.97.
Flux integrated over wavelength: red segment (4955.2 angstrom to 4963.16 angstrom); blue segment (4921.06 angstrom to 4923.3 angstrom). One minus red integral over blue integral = -3.0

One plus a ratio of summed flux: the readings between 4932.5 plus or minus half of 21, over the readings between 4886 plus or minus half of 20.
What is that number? 1.98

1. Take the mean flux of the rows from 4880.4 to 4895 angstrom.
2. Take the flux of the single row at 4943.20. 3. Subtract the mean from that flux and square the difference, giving 6.46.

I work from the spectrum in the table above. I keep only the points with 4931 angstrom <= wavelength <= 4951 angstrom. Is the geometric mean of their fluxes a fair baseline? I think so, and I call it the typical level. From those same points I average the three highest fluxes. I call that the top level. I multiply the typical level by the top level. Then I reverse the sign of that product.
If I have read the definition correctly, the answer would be -431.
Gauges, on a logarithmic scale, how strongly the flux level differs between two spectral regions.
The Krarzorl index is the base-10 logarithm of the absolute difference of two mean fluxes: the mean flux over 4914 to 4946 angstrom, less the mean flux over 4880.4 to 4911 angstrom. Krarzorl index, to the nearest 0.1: 0.0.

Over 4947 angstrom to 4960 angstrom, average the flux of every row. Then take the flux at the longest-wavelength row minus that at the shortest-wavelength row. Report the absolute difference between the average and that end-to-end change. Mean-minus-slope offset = 17.1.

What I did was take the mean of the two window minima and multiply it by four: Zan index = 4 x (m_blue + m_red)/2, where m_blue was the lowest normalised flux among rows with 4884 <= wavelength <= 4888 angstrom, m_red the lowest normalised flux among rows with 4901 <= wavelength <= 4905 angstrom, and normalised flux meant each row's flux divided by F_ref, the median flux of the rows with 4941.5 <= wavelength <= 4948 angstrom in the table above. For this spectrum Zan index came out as 3.8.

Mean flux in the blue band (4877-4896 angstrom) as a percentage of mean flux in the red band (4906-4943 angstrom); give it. 103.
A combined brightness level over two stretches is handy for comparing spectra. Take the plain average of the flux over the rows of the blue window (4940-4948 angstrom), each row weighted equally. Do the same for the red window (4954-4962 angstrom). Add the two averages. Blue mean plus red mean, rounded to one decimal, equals 40.6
